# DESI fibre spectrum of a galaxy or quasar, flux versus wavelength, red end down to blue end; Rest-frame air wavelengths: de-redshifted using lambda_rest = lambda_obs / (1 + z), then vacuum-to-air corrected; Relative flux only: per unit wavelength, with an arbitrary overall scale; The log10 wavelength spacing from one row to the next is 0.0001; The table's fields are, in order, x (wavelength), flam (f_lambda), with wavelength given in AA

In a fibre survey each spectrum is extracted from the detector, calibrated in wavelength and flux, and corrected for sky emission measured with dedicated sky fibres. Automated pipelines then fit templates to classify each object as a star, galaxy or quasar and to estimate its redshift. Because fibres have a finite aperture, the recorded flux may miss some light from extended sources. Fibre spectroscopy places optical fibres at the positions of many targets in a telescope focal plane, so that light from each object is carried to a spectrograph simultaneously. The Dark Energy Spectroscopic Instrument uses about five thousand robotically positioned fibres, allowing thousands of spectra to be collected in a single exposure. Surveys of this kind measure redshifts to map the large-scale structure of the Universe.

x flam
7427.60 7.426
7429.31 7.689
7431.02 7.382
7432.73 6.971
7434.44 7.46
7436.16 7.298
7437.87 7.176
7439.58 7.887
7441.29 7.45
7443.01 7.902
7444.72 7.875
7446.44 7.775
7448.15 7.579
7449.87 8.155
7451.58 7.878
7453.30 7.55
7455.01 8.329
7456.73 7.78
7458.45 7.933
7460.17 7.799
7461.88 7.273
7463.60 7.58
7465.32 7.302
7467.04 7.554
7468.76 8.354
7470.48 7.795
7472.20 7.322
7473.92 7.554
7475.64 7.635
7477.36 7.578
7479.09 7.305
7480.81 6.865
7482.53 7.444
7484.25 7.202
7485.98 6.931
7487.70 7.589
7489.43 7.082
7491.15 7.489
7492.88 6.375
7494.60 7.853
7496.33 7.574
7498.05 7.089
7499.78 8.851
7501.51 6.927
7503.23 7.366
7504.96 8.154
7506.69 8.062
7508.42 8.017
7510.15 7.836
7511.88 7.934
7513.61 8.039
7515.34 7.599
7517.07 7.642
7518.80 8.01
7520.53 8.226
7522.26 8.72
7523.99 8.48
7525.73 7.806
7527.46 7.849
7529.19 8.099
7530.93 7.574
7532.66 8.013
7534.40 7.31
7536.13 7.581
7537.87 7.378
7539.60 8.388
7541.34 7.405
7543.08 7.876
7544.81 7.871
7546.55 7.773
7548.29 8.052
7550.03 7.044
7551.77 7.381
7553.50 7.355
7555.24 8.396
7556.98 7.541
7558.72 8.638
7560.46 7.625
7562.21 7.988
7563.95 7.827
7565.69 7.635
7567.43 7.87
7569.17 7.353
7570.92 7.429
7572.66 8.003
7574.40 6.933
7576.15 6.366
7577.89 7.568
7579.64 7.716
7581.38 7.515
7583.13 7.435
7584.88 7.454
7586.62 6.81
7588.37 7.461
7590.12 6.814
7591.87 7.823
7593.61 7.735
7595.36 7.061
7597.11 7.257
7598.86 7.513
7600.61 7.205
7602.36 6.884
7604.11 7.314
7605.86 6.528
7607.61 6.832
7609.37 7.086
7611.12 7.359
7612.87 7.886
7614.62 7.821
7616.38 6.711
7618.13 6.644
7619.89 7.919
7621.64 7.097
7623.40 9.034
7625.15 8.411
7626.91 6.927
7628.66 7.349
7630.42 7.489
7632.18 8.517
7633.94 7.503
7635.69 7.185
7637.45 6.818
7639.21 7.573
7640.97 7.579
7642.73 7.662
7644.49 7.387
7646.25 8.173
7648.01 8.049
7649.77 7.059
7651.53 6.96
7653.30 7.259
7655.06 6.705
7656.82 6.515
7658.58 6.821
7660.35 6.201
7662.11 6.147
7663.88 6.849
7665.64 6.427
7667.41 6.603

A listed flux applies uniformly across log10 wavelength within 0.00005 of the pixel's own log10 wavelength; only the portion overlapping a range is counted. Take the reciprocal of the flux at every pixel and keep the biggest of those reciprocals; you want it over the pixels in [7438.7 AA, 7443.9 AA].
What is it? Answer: 0.134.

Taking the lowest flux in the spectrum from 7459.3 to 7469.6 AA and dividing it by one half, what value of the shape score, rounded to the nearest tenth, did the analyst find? 14.5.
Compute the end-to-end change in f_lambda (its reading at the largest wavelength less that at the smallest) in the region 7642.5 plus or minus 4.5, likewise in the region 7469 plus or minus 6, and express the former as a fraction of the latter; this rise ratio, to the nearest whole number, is -23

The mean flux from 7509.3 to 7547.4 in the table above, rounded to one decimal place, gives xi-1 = 7.9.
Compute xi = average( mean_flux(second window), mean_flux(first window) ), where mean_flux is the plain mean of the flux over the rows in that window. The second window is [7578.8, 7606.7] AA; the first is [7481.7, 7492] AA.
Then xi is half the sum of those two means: 7.29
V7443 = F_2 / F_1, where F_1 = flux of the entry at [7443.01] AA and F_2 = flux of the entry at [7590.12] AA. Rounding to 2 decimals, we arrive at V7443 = 0.86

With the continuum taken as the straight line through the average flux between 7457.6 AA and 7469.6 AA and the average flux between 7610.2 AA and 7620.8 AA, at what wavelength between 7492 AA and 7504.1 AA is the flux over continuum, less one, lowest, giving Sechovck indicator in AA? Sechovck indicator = 7492.88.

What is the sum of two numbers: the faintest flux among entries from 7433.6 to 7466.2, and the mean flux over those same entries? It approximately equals 14.9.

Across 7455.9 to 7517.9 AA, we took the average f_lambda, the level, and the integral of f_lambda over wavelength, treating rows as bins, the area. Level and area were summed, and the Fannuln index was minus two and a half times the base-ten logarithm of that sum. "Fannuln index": -6.7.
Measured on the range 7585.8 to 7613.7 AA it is -5.8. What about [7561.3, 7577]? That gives -5.2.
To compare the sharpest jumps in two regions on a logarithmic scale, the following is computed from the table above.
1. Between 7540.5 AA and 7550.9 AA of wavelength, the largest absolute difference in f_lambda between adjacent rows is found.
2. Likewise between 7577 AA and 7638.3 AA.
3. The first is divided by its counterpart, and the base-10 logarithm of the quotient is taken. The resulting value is -0.3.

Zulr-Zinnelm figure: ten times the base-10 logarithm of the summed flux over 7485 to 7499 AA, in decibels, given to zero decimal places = 18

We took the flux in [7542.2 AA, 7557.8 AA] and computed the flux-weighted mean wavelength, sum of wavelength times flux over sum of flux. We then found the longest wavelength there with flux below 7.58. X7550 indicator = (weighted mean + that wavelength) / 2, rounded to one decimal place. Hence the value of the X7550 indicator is 7553.5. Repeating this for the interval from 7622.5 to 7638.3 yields 7633.8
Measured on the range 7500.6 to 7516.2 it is 7505.9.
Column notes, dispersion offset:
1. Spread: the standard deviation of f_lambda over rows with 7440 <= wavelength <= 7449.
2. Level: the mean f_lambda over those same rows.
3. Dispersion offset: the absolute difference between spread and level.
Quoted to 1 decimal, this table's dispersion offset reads 7.5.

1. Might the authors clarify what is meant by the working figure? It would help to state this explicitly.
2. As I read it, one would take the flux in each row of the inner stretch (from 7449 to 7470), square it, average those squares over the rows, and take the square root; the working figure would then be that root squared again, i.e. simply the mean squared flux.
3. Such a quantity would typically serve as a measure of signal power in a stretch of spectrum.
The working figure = 61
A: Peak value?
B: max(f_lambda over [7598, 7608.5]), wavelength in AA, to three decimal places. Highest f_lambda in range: 7.513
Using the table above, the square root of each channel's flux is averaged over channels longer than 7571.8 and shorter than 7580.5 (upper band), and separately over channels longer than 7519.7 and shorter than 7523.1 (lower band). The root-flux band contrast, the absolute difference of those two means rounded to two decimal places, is 0.21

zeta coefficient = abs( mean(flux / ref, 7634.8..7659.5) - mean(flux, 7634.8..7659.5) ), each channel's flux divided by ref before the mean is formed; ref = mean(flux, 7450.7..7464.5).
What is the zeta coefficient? 6.33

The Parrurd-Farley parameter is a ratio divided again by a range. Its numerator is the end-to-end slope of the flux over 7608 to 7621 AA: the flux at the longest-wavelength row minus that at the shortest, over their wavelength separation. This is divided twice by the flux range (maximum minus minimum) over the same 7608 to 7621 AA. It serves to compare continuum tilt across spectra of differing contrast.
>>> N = 0.049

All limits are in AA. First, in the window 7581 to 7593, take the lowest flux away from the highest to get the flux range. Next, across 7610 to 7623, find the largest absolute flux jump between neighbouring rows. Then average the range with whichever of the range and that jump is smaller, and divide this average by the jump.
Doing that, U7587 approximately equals 0.795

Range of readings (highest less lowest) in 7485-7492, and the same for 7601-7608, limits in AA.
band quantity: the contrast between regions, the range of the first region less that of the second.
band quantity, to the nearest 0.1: -0.1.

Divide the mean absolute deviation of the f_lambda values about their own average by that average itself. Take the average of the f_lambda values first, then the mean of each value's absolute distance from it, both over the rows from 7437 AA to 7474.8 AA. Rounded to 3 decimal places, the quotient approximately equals 0.033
